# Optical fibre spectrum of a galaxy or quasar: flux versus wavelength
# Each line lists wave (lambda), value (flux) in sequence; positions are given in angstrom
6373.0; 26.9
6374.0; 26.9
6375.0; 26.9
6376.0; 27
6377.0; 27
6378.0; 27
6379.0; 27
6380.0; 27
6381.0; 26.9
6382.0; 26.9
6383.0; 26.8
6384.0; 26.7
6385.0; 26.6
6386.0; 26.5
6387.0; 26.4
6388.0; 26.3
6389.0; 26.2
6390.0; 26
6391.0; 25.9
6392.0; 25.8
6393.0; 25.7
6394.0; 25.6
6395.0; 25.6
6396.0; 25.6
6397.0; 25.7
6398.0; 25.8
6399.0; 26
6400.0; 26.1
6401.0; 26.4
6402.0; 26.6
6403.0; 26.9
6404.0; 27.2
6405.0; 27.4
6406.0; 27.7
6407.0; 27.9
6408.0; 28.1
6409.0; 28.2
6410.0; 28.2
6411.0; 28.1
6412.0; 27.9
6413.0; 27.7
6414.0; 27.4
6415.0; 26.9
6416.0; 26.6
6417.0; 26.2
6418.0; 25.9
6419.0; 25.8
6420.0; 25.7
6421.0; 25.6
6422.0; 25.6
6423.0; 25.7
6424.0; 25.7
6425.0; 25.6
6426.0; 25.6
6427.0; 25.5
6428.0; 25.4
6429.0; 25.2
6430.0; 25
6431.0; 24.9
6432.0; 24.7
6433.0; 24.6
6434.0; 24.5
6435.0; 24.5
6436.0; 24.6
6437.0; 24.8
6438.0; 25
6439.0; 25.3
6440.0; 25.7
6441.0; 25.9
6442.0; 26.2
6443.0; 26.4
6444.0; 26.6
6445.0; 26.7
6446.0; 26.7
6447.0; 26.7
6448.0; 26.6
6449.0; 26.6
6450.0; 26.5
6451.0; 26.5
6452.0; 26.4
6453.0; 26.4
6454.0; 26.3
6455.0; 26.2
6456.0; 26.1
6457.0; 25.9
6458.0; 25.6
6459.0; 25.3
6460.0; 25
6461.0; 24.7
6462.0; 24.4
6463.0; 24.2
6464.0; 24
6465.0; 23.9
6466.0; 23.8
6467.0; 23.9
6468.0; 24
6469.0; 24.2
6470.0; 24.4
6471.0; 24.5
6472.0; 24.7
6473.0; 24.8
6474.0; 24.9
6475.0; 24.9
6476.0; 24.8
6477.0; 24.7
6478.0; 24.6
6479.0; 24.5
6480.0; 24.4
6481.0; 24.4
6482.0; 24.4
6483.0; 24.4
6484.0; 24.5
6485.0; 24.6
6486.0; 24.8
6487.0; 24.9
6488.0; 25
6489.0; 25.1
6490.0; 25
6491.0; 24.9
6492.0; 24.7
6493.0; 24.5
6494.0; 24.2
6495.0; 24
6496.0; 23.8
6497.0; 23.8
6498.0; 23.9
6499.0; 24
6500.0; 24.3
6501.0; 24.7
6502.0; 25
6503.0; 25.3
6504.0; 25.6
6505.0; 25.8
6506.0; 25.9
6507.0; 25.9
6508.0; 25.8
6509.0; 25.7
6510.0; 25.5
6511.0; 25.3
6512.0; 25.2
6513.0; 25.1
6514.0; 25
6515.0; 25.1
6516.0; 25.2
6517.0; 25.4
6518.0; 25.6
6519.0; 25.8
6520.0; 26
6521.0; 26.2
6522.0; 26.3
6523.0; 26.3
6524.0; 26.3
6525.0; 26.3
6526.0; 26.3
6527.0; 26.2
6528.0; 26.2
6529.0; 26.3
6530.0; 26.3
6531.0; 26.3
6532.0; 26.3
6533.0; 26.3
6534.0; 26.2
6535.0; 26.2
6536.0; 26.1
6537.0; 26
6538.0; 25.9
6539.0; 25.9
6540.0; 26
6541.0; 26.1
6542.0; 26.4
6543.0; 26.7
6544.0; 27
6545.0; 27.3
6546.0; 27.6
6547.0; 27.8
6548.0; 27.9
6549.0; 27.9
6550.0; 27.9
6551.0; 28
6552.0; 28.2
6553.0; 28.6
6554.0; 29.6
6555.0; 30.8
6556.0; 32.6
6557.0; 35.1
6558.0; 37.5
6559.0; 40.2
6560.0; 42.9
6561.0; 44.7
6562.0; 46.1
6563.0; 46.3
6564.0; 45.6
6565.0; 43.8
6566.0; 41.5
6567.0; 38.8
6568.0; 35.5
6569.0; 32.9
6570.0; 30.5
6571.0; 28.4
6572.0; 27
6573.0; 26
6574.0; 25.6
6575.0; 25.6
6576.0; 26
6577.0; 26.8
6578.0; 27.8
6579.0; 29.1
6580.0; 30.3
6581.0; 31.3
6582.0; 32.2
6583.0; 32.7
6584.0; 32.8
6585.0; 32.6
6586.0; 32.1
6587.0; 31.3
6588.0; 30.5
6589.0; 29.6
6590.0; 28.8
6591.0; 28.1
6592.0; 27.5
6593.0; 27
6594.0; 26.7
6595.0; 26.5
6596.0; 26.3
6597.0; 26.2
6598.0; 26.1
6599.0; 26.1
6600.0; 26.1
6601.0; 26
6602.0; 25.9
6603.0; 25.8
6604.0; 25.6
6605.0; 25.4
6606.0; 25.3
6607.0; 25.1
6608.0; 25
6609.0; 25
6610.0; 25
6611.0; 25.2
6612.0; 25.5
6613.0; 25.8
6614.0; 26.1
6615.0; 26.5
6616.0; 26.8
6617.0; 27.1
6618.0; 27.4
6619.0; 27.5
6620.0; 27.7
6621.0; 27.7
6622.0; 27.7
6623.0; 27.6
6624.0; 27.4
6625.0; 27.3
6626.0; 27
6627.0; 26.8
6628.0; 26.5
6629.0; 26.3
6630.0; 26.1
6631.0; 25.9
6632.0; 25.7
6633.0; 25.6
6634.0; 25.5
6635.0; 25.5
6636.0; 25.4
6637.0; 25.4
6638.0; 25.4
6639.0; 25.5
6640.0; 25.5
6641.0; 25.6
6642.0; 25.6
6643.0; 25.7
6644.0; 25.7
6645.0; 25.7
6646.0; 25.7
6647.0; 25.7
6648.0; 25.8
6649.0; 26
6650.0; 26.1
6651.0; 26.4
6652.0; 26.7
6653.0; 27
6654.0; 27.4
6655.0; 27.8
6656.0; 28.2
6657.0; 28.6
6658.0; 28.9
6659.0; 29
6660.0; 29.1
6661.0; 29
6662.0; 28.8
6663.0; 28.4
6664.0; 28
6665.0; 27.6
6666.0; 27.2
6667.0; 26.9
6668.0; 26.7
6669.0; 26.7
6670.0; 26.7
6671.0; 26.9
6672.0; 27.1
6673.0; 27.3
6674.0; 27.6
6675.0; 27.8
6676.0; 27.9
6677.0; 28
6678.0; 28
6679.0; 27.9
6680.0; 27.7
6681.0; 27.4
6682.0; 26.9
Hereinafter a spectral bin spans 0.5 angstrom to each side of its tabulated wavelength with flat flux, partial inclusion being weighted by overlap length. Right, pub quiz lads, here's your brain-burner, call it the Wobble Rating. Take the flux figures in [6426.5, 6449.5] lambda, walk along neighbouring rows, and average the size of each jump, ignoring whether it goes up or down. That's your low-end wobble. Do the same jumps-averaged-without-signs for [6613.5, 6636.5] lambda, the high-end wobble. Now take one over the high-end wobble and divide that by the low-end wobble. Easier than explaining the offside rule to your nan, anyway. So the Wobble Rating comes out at 38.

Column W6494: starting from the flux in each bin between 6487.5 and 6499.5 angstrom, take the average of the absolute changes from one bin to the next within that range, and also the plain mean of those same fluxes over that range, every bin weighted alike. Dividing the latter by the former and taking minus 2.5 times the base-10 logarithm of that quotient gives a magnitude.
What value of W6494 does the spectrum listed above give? -5.6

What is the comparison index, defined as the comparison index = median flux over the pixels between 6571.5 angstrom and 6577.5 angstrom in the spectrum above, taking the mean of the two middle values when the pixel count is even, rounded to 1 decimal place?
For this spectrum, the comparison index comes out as 26.0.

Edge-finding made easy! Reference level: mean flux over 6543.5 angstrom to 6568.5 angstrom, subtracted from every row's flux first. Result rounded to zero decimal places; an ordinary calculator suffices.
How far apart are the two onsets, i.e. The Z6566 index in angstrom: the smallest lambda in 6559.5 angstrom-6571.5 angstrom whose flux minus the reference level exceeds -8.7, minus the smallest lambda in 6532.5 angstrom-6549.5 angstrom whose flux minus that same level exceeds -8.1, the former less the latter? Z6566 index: 17 angstrom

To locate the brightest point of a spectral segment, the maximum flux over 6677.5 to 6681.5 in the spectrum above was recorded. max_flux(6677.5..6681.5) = 28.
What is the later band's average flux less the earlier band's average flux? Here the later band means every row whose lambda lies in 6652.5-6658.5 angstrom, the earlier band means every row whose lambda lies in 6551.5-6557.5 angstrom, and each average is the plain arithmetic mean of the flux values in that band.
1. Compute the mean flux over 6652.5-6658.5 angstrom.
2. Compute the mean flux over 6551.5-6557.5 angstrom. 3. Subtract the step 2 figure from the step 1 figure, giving -2.8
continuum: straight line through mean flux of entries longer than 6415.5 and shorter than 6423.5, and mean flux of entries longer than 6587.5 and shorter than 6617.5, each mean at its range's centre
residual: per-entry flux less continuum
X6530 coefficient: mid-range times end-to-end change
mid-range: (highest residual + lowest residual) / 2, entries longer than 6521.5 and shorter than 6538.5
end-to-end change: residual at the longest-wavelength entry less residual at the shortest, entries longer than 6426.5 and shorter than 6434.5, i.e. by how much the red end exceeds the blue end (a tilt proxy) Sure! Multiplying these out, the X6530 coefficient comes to 0.1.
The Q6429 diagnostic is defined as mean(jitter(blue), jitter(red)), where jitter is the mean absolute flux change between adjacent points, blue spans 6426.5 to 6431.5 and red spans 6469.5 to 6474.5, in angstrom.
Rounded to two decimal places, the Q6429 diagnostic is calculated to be 0.14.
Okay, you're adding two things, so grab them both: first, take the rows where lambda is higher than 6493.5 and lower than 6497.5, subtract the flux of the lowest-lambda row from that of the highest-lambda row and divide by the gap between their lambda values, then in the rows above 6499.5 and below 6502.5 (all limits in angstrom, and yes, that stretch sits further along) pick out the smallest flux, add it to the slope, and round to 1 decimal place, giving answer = 24.2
